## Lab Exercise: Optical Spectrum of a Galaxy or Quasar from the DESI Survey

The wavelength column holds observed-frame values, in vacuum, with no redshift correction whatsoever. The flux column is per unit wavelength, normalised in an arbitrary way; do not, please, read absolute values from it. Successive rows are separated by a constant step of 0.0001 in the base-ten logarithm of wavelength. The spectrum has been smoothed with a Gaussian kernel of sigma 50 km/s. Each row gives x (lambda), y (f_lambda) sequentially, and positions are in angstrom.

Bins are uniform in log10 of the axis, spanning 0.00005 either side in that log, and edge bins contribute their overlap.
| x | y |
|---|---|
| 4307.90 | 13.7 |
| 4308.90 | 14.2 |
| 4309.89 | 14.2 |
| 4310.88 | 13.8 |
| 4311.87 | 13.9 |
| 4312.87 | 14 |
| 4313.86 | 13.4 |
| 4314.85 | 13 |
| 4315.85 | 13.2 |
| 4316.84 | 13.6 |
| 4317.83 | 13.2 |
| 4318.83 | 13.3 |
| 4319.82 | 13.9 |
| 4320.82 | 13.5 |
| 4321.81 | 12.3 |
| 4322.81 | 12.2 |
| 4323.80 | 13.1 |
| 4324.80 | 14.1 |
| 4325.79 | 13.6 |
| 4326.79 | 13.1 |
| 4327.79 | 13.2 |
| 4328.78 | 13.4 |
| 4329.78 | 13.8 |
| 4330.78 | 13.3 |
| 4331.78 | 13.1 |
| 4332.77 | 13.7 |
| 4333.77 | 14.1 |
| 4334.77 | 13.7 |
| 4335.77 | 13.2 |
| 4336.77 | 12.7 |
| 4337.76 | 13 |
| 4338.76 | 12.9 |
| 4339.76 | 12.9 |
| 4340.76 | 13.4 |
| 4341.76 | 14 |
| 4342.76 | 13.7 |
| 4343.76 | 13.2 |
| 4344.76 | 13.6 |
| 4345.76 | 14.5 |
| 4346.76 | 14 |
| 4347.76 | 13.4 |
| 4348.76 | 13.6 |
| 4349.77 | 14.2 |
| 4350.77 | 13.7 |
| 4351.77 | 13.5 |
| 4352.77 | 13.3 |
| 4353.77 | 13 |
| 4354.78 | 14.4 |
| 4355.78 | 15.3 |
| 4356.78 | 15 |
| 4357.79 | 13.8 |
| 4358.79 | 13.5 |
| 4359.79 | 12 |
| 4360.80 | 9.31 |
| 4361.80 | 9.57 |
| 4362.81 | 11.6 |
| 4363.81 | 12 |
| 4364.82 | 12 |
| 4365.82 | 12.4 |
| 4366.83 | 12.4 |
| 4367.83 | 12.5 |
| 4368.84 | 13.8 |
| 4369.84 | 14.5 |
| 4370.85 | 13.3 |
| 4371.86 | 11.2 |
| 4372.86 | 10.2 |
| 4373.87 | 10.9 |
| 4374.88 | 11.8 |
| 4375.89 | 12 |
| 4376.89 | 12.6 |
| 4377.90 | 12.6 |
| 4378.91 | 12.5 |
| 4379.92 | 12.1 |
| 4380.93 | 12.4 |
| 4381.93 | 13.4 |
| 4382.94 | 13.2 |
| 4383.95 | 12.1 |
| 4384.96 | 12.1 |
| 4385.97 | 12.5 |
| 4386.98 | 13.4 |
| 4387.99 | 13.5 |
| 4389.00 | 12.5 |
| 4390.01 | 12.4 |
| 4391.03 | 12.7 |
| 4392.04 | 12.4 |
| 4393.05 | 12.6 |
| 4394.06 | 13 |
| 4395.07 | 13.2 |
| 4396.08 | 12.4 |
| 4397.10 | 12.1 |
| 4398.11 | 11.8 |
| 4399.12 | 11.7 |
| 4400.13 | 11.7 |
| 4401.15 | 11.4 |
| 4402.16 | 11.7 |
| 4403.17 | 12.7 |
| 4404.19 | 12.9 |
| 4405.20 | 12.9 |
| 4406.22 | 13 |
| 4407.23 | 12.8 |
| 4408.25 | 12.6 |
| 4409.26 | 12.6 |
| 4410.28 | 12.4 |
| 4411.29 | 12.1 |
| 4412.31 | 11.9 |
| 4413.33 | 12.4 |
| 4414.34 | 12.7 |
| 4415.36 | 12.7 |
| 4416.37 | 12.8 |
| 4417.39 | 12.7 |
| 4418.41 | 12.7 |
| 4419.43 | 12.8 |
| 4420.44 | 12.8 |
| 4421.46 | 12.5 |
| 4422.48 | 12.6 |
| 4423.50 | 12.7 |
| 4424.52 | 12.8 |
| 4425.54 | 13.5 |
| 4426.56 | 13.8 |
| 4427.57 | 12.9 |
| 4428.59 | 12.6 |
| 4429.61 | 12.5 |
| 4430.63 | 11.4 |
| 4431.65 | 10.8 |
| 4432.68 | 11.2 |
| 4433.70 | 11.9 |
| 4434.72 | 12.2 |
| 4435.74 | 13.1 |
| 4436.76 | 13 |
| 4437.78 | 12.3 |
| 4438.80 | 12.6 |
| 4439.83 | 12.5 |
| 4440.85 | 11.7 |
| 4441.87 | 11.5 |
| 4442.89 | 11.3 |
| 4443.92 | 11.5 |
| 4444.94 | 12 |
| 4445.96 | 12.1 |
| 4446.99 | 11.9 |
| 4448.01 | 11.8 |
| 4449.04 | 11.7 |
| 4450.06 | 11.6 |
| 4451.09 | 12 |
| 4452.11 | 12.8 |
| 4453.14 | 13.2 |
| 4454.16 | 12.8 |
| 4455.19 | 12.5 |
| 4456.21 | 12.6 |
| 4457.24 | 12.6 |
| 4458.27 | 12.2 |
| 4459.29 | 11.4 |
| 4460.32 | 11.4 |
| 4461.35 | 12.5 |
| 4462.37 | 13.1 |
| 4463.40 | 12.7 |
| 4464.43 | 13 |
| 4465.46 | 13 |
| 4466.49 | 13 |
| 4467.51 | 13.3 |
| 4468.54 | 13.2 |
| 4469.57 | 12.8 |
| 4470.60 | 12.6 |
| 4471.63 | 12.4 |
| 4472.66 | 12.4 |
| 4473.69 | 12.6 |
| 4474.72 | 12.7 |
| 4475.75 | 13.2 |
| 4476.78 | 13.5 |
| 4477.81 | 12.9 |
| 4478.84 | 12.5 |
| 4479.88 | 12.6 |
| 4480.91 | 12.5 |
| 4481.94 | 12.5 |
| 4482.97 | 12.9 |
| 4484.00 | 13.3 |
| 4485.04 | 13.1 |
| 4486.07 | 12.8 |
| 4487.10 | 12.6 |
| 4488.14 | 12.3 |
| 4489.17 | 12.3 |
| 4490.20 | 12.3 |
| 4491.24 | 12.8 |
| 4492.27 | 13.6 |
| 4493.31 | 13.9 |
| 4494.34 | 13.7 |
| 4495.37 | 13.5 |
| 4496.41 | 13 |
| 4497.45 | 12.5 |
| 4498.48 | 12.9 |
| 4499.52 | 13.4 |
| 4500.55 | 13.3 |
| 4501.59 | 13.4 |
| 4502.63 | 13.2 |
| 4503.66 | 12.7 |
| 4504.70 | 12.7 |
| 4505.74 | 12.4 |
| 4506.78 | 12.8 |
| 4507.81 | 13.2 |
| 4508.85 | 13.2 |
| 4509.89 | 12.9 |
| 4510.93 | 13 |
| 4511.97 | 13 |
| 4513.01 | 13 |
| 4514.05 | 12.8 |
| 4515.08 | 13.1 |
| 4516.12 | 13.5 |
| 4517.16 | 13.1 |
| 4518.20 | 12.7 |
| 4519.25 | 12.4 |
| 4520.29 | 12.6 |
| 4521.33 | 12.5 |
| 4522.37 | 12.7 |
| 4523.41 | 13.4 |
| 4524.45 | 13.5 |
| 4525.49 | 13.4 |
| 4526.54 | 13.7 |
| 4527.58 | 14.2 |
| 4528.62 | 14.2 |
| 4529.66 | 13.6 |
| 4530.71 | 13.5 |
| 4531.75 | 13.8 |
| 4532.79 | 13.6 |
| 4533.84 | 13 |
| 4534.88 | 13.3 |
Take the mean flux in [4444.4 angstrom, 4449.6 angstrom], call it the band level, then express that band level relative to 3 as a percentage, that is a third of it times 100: 397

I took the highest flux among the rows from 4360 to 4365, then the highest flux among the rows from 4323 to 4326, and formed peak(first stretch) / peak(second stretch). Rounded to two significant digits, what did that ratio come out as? 0.85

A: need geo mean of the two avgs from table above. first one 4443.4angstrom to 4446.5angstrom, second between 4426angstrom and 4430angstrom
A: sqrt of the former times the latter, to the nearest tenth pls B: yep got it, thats 12.4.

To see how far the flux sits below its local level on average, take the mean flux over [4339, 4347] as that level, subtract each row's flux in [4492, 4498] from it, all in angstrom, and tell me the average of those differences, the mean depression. 0.3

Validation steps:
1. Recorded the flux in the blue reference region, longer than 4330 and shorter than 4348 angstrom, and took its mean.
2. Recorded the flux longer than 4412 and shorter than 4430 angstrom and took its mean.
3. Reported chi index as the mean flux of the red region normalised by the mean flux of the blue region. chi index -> 0.95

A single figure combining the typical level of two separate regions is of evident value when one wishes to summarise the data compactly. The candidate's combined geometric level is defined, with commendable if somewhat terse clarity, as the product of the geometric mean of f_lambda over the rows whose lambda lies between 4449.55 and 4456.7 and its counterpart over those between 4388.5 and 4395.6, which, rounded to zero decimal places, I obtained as 158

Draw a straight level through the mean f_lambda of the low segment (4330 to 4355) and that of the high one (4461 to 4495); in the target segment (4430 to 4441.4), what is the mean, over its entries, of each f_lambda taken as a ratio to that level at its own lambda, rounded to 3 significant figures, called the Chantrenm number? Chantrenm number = 0.923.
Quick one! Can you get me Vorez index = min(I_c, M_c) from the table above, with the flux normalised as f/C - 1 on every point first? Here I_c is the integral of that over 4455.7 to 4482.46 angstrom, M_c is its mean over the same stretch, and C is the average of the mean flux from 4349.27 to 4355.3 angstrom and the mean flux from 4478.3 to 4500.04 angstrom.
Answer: -1.3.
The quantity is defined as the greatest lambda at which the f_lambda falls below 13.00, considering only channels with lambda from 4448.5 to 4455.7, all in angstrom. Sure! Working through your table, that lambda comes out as 4455.19 angstrom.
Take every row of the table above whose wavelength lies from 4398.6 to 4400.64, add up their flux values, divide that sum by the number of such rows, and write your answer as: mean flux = 11.7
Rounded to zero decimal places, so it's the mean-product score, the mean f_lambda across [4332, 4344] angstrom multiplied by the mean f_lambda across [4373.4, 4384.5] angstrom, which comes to 165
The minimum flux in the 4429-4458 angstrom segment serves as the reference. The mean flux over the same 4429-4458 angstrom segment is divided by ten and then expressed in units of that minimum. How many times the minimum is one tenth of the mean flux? 0.112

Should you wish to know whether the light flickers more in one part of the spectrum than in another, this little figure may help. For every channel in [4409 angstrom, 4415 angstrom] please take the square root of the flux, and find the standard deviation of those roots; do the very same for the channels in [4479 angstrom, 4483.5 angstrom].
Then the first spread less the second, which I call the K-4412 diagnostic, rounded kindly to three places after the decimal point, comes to 0.016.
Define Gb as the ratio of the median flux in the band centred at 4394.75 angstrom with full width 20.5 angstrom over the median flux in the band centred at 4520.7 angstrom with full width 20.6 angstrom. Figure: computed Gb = 0.95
